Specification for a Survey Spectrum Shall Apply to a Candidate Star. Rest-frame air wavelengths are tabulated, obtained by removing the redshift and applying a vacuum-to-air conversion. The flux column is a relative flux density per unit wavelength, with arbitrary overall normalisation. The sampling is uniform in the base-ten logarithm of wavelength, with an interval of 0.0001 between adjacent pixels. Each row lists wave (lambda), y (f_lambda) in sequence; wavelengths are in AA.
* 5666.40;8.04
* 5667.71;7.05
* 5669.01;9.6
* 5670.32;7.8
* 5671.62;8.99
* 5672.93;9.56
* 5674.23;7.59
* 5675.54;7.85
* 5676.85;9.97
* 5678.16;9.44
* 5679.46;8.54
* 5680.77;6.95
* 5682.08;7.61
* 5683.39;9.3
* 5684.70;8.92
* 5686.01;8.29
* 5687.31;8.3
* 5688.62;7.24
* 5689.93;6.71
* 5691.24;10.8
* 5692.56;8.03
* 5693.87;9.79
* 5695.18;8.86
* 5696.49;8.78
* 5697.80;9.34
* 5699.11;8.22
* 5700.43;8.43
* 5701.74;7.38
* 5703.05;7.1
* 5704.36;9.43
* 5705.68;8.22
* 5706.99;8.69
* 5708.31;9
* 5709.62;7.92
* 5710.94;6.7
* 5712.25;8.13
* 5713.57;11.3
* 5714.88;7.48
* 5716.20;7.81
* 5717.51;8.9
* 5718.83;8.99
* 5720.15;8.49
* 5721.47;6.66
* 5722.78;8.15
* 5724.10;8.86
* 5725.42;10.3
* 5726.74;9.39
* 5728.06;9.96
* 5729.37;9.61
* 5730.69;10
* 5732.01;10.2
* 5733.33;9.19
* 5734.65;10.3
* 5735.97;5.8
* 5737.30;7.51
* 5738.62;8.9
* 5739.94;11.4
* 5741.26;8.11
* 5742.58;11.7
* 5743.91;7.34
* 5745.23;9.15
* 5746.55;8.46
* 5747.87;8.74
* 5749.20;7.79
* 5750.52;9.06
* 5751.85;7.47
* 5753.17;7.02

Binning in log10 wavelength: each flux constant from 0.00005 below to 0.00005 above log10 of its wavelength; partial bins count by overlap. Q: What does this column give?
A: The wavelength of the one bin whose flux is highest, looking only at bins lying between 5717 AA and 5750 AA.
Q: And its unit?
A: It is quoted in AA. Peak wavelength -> 5742.58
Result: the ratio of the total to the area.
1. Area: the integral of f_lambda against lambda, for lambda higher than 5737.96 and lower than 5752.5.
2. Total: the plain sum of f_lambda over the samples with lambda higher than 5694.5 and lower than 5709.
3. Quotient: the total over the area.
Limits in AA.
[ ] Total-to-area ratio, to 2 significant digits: 0.72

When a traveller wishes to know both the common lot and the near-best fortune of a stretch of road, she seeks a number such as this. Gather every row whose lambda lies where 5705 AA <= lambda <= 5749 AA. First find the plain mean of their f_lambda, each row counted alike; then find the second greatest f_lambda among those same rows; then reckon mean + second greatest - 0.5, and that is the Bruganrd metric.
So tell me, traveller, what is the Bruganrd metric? 19.7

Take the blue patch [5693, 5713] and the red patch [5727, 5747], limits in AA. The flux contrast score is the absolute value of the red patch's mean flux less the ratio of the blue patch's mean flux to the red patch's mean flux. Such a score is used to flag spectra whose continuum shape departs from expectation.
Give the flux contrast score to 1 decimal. 8.3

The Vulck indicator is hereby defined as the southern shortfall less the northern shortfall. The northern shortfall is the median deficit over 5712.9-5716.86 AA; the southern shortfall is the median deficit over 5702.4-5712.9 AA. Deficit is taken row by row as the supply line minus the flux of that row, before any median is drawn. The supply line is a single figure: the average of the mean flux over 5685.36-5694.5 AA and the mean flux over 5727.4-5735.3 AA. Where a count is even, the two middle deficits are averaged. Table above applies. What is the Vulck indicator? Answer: -0.4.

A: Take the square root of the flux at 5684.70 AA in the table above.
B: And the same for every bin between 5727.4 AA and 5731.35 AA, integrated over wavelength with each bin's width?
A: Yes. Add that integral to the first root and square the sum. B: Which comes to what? 238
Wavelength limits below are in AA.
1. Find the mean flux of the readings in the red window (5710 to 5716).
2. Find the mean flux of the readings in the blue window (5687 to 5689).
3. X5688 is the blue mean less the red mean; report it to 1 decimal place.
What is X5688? -0.6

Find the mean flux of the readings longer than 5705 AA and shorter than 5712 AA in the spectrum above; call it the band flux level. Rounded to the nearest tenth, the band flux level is 8.1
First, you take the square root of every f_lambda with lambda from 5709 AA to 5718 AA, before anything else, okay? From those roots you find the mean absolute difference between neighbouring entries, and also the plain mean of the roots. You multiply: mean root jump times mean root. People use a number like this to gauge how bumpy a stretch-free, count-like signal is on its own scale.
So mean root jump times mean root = 0.90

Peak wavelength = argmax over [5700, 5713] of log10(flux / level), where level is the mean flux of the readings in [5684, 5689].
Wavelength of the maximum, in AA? 5704.36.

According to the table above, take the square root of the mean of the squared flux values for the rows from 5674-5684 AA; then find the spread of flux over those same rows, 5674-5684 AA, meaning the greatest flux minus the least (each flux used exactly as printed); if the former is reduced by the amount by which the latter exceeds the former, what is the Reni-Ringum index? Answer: 13.9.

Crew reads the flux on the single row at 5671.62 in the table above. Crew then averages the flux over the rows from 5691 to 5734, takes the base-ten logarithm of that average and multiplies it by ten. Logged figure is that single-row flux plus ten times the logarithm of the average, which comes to 18.4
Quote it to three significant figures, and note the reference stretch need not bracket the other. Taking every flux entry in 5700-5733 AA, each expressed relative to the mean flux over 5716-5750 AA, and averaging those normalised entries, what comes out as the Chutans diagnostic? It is 0.974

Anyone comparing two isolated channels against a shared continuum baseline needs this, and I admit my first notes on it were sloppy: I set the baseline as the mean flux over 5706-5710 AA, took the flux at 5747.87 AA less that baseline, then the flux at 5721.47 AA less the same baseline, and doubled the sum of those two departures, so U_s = -3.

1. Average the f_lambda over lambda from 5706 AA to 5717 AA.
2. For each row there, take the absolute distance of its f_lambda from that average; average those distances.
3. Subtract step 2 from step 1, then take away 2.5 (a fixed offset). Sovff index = 4.9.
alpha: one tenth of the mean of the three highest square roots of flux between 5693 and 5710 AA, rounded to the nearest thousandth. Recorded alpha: 0.309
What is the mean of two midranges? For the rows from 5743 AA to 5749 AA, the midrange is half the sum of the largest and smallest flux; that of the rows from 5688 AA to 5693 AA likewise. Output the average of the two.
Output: 8.50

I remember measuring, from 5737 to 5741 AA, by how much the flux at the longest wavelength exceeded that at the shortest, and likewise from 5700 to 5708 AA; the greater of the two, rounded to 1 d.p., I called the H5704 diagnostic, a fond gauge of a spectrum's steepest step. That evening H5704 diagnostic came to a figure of 3.9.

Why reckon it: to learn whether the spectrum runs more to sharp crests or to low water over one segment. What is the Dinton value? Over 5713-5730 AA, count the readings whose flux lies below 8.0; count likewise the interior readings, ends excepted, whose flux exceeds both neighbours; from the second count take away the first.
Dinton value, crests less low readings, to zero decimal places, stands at 0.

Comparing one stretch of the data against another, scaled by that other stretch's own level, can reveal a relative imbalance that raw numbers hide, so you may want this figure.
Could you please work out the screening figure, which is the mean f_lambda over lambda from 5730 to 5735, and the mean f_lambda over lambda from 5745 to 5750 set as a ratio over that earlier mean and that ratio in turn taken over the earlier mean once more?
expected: 0.087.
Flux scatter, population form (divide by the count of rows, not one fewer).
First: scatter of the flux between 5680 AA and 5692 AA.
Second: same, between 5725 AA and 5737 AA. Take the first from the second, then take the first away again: -1.1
